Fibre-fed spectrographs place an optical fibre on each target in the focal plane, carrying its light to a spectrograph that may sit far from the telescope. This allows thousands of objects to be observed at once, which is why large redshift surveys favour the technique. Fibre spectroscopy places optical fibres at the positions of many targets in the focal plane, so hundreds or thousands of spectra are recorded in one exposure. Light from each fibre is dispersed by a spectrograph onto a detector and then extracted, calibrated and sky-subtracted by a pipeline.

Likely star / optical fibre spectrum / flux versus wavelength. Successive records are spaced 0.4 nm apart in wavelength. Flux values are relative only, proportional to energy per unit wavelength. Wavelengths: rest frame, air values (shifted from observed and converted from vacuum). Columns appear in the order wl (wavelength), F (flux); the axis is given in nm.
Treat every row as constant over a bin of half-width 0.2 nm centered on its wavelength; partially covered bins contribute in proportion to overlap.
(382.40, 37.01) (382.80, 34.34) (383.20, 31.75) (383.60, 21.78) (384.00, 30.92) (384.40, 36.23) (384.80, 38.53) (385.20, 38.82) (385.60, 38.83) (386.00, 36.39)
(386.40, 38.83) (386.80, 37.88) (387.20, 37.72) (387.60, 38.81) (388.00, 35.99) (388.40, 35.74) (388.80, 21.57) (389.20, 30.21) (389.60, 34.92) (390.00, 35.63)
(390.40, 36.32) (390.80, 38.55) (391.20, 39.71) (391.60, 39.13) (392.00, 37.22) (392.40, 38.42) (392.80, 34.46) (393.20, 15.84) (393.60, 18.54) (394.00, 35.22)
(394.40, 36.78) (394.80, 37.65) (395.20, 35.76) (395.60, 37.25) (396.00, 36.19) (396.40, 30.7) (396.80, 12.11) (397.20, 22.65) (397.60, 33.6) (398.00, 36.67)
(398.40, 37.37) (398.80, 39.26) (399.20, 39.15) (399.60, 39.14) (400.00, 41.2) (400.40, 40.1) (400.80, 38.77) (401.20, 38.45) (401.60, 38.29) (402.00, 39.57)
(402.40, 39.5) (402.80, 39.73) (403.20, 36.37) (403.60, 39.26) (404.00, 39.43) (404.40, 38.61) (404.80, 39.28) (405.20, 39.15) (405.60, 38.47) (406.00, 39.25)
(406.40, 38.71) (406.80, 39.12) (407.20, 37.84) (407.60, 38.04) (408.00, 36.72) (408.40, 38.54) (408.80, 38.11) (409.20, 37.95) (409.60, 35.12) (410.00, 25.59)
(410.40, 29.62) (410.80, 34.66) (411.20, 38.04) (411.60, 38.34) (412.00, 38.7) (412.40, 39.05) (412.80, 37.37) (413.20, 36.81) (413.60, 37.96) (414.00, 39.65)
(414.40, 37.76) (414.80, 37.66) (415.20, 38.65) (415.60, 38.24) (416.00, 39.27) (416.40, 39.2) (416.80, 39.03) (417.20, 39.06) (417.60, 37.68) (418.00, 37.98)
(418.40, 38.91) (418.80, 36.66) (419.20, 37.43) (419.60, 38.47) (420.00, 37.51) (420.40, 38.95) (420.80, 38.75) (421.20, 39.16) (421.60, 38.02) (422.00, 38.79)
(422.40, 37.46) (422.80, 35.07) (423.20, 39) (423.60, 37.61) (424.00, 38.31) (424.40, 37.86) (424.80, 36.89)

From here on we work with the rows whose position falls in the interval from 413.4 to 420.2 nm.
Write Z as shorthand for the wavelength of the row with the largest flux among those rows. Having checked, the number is 414.00 nm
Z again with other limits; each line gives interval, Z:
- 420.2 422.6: 421.20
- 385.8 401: 400.00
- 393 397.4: 394.80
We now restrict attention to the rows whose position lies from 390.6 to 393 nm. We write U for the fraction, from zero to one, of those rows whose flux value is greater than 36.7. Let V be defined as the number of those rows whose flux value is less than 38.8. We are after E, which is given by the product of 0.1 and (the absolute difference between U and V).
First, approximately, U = 0.83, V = 4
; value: 0.32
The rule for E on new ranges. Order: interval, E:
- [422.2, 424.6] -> 0.42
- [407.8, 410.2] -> 0.53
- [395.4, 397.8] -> 0.58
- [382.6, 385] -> 0.58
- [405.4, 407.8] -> 0.30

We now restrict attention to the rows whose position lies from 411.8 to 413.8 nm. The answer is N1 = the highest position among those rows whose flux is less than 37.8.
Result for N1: 413.20 nm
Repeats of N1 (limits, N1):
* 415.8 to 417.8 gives 417.60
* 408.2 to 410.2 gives 410.00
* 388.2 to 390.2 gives 390.00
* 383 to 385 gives 384.40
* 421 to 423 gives 422.80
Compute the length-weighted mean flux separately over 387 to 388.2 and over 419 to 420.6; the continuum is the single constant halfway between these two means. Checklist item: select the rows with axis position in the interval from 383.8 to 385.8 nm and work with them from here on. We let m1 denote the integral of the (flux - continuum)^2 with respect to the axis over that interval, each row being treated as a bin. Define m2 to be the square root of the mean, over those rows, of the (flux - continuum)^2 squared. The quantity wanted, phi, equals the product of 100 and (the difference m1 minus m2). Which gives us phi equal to -23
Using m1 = 21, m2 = 21.2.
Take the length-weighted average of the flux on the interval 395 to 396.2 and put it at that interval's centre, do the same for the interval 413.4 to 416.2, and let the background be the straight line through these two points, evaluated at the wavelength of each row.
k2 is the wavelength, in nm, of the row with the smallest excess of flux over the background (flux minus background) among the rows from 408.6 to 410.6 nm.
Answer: 410.00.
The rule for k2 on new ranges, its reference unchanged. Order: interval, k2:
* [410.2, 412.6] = 410.40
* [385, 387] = 386.00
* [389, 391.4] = 389.20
